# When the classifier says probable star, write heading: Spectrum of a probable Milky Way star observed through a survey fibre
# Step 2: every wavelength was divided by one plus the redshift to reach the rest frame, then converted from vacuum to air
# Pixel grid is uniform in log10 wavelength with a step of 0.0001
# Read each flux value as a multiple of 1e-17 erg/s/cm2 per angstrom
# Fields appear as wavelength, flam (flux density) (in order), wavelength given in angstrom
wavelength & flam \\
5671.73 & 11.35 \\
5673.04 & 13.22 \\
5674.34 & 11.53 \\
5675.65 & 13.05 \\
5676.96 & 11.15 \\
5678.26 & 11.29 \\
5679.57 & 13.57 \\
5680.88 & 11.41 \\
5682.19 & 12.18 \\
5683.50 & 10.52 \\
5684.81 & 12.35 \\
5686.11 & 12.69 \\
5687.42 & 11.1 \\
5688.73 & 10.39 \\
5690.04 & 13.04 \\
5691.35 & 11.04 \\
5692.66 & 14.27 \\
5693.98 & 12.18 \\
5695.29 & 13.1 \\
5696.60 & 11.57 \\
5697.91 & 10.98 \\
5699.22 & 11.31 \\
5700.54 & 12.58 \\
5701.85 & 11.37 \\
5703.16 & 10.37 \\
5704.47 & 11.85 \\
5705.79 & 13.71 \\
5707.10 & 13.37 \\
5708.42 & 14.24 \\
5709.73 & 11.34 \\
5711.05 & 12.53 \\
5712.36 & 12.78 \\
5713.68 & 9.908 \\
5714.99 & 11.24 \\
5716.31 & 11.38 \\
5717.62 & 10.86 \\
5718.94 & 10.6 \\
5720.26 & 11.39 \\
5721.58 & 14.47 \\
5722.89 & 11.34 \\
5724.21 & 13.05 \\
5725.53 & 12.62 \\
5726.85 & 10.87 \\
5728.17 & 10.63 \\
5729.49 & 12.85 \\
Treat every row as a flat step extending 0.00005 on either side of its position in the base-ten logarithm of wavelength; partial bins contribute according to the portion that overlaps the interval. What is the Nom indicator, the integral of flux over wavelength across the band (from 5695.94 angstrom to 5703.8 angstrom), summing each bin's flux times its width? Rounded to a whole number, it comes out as 89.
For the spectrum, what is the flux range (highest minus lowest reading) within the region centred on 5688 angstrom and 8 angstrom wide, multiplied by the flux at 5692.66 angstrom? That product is 37.8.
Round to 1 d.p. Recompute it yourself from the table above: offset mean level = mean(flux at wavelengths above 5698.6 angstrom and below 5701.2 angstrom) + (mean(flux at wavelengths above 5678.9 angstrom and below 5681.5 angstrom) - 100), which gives -75.6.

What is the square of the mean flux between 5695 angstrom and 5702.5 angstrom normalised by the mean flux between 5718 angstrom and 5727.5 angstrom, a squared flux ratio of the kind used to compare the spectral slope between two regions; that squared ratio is 0.96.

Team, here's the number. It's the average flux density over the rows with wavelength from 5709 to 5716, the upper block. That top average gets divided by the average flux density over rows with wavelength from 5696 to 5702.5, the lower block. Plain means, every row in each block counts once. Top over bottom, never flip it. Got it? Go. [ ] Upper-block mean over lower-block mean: 1.00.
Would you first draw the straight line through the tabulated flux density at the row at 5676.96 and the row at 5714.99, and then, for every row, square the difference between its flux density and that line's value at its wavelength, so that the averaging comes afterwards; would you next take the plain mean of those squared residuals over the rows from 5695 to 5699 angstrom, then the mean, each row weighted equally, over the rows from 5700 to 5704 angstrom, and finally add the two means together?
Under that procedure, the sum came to 2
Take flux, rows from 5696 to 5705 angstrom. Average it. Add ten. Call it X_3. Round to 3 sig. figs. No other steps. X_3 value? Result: 21.4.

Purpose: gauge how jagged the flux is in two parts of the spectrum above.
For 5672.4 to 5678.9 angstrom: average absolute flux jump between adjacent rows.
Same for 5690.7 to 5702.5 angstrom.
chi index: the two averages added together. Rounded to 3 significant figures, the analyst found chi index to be 2.71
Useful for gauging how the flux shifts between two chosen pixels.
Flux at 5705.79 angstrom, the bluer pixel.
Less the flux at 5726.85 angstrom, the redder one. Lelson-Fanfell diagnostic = 3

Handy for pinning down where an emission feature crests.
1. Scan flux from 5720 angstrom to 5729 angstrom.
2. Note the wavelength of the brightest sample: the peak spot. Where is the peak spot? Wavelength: 5721.58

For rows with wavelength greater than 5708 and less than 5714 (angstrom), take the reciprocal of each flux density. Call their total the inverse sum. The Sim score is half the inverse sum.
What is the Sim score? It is 0.21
